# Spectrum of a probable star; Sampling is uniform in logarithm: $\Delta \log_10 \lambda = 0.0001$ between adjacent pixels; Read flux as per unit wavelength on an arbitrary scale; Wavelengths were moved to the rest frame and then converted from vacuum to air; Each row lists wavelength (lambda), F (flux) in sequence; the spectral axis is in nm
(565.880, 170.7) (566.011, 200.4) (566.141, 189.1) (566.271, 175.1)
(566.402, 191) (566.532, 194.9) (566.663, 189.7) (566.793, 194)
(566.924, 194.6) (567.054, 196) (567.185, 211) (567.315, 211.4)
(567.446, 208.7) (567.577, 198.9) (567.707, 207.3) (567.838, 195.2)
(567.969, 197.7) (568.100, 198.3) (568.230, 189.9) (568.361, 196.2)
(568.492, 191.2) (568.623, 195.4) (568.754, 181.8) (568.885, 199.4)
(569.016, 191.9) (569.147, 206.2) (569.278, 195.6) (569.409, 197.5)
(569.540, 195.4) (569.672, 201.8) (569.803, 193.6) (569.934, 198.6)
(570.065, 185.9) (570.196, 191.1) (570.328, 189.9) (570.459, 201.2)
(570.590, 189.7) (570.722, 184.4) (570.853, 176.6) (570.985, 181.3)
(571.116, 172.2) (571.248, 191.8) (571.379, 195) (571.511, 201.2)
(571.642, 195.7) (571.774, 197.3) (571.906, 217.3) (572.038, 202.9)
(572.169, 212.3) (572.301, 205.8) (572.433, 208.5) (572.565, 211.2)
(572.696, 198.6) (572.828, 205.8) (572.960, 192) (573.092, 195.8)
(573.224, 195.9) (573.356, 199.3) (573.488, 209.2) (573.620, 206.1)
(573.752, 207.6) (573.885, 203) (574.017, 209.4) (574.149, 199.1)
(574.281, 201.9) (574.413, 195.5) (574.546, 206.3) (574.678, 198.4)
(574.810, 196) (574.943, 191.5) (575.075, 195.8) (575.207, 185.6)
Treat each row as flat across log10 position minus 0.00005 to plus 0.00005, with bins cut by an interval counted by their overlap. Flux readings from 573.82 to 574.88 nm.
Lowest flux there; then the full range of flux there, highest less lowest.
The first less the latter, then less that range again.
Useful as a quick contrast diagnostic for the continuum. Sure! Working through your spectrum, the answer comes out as 168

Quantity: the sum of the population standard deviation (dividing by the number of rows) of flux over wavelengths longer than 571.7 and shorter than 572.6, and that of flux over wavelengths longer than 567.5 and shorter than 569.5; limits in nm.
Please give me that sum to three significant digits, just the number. 12.1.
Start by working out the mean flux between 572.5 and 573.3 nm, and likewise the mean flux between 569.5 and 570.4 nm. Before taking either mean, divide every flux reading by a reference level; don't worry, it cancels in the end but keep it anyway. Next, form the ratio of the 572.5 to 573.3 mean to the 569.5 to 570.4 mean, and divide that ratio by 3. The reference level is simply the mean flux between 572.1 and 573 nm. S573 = 0.344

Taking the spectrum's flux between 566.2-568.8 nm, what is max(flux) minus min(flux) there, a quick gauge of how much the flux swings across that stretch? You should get 36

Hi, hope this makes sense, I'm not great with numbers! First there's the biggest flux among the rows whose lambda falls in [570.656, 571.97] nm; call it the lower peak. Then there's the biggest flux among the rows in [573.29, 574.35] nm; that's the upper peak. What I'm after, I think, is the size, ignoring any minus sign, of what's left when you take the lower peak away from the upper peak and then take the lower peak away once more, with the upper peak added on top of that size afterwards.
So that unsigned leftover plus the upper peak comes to 435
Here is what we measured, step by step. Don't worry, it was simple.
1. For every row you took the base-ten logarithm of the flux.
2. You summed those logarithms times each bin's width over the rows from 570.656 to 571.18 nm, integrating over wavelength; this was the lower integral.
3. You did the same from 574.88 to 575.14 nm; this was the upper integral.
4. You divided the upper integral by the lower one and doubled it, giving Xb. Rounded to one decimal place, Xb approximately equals 1.0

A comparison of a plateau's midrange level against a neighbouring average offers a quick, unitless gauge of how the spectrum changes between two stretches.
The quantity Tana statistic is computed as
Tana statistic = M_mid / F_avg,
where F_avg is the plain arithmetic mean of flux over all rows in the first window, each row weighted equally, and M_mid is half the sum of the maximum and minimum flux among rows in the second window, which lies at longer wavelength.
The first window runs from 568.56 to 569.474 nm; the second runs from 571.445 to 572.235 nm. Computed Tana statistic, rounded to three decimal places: 1.057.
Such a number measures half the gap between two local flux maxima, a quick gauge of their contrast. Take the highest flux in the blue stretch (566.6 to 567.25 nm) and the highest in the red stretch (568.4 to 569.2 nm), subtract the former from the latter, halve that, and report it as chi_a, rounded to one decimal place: -2.4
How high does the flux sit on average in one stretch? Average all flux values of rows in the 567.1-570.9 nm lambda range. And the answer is 196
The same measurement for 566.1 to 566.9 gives 189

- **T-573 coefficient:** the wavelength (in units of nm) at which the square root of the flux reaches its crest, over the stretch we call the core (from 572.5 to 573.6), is 572.565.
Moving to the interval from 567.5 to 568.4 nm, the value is 567.707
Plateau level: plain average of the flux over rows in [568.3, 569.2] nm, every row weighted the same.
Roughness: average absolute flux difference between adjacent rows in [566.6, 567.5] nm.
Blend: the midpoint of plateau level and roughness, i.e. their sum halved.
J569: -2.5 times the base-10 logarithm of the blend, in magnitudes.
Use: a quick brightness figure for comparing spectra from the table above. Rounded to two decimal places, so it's -4.99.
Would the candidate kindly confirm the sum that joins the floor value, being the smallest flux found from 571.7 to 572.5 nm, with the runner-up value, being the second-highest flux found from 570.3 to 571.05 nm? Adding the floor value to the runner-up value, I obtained 387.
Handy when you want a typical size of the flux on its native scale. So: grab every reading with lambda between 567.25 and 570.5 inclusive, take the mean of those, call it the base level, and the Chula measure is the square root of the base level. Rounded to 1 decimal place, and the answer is 14.0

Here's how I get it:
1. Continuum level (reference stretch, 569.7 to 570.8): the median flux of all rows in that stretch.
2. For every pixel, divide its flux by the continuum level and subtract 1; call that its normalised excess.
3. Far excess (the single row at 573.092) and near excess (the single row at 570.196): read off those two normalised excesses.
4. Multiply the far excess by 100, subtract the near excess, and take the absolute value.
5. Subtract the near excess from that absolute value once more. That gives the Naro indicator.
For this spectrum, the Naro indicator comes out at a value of 2.8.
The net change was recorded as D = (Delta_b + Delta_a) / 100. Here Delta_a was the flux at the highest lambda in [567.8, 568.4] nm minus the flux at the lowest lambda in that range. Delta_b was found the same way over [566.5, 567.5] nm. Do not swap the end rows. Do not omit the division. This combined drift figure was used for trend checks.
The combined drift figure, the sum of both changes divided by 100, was 0.15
